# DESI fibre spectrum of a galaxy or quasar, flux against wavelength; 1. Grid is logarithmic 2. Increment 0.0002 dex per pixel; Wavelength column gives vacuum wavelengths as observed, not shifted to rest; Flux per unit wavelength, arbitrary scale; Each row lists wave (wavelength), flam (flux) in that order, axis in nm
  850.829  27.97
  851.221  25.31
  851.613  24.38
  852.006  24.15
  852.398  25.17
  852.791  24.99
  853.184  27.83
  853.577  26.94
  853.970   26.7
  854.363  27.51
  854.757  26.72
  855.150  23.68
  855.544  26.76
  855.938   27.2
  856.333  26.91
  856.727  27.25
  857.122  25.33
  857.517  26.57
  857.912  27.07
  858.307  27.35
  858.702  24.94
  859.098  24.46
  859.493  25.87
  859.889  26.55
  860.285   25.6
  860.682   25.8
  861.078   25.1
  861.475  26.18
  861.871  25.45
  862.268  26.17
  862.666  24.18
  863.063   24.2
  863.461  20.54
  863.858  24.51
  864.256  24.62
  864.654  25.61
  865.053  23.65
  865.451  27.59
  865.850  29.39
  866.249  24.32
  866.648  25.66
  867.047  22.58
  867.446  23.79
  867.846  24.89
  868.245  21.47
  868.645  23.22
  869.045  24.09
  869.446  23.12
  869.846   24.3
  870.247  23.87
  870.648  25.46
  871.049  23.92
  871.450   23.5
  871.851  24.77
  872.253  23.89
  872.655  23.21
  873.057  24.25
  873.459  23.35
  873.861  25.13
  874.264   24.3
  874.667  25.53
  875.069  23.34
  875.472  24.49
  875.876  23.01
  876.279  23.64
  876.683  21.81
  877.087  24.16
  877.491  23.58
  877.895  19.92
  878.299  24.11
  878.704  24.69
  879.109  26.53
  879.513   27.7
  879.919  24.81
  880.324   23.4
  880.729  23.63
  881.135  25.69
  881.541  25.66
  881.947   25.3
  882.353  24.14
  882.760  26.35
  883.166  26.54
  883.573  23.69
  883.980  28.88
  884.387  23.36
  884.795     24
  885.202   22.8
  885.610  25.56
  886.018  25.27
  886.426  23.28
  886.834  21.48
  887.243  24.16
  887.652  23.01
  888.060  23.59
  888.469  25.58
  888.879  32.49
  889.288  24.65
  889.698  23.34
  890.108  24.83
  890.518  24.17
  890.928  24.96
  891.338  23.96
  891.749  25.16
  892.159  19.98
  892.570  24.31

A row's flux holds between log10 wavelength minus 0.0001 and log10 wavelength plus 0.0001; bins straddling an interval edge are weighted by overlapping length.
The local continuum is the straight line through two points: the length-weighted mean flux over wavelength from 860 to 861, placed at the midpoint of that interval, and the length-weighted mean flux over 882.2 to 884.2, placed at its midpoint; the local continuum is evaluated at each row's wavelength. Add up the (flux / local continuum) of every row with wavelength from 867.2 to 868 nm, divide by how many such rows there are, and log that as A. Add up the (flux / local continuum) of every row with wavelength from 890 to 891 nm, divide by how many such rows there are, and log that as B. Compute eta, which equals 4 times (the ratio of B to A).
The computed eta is 4.0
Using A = 0.94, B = 0.95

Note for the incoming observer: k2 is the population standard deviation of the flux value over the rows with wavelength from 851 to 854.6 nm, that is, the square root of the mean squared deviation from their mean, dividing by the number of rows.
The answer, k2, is 1.3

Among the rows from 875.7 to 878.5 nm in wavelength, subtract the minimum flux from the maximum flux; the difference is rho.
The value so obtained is 4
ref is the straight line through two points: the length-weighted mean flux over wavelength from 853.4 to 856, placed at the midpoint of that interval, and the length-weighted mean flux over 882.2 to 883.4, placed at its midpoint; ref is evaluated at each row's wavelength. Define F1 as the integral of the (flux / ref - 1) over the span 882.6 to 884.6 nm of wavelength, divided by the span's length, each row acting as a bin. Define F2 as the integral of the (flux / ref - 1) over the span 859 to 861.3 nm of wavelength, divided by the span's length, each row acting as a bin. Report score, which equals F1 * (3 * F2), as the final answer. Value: -0.0002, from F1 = 0.00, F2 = -0.0266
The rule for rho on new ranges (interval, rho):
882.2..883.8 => 3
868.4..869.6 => 1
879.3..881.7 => 4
